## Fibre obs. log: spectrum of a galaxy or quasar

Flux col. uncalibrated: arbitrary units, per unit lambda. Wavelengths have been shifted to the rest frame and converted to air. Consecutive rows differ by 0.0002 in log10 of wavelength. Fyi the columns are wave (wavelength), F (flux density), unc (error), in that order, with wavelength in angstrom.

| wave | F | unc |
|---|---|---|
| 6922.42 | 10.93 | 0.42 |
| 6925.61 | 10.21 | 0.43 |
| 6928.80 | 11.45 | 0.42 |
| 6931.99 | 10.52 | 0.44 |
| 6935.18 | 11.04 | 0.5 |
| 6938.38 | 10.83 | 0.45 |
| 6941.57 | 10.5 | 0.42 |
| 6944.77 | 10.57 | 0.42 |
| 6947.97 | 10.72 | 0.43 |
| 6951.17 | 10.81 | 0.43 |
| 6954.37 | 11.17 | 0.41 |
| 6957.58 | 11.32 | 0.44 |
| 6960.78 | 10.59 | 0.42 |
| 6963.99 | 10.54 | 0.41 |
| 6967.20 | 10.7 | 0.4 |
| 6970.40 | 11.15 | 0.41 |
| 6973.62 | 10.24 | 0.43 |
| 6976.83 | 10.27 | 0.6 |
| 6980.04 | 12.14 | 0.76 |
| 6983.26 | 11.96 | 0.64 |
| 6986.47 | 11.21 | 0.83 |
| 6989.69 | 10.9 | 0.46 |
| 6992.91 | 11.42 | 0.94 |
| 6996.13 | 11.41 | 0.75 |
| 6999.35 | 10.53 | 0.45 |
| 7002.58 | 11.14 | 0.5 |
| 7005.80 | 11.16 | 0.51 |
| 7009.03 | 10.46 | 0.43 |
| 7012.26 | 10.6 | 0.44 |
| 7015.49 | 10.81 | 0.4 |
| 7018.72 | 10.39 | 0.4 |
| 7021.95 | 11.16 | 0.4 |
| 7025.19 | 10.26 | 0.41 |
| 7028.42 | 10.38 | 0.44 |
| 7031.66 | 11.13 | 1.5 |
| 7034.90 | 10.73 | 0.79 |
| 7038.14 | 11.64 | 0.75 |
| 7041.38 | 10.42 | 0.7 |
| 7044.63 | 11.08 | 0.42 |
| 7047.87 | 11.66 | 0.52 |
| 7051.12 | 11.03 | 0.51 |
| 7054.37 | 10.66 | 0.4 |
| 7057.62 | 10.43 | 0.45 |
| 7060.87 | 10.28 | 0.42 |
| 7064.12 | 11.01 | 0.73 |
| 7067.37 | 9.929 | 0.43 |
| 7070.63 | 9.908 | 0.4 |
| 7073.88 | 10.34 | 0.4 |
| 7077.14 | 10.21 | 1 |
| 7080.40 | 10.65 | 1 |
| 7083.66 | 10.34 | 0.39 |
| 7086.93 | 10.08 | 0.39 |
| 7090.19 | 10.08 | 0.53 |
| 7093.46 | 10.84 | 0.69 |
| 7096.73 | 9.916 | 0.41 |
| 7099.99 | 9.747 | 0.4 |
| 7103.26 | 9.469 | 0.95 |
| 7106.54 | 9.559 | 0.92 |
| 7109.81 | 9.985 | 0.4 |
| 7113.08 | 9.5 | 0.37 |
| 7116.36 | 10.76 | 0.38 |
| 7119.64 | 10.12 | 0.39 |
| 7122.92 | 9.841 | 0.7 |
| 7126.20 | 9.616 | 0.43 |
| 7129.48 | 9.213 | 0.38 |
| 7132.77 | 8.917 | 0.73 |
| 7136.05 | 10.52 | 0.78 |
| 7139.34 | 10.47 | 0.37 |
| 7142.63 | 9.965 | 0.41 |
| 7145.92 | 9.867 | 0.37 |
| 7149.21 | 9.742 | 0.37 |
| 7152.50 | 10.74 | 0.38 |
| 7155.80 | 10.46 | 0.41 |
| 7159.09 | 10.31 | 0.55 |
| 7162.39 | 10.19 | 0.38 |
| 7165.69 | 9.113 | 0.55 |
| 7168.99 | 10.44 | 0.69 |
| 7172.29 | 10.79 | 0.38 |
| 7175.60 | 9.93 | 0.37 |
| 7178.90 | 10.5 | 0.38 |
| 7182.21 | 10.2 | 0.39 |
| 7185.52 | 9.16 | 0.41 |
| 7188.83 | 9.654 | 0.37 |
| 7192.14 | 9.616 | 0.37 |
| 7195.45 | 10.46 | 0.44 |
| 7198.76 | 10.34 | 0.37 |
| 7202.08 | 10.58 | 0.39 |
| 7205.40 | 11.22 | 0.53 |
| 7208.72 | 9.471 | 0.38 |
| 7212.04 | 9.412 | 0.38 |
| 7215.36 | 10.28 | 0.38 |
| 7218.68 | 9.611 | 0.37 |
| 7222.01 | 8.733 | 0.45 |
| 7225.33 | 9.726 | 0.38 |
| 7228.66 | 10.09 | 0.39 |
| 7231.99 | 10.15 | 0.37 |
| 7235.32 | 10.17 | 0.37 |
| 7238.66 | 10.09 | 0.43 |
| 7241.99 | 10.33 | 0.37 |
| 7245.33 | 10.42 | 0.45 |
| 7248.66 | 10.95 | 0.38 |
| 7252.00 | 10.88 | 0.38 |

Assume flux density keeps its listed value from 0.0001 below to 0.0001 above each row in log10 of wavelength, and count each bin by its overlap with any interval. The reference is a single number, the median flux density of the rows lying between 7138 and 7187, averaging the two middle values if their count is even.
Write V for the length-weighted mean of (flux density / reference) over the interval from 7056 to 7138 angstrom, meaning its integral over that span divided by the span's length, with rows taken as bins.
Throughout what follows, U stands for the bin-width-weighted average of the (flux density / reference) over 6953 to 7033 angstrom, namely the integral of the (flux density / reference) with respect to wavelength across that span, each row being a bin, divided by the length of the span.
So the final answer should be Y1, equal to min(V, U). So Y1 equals 0.985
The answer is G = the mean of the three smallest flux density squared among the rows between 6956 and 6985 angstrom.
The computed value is 107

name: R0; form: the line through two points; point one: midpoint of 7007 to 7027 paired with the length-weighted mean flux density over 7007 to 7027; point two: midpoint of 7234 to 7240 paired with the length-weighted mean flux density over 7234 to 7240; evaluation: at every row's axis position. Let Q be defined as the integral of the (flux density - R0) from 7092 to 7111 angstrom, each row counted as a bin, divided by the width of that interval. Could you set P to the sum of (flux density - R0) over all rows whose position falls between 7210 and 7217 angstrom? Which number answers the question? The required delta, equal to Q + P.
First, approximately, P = -0.7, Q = -0.52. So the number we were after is -1.2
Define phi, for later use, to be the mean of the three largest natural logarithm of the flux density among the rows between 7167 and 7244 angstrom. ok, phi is 2.39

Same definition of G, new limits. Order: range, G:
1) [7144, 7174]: 92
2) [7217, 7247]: 88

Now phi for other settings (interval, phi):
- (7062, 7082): 2.37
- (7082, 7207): 2.39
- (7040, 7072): 2.42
